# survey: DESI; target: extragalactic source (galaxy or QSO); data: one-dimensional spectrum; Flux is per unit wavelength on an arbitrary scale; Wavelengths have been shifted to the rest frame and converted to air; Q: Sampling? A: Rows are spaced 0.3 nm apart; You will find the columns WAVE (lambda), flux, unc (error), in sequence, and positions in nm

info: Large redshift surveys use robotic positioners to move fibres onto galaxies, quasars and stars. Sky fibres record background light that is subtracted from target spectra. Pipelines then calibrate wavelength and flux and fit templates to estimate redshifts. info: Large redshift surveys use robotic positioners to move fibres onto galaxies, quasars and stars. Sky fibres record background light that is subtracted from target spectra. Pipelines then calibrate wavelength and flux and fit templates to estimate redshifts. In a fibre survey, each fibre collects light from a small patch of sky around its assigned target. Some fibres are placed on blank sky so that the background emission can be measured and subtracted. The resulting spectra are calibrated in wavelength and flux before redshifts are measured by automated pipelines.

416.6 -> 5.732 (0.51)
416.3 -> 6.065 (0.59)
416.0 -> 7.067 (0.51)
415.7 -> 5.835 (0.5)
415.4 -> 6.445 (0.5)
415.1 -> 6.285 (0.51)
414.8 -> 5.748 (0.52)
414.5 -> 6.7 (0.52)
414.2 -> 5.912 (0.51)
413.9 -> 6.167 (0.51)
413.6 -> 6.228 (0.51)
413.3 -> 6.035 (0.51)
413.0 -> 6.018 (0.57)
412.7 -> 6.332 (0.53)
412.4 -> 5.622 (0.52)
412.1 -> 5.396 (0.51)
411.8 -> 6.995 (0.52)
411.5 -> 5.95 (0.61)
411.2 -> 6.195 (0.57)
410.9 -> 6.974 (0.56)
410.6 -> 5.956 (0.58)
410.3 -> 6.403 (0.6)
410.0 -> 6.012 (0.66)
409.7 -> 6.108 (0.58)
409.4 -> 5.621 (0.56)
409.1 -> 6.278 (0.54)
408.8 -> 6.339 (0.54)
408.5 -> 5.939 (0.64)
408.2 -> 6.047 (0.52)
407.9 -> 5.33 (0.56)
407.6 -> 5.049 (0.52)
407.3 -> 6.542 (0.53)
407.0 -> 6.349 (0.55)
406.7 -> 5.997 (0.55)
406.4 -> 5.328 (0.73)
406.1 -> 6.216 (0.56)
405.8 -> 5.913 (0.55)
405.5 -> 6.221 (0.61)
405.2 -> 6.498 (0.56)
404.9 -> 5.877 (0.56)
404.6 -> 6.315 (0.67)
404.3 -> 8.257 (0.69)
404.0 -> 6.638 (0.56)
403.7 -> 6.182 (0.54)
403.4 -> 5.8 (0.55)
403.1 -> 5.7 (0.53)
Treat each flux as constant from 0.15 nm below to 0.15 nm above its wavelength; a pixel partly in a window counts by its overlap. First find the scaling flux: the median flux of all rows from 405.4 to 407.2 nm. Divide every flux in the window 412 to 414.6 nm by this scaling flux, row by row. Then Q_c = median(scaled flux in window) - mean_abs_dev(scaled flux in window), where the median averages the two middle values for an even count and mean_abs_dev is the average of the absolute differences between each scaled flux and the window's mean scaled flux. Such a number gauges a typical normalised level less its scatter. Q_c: 0.943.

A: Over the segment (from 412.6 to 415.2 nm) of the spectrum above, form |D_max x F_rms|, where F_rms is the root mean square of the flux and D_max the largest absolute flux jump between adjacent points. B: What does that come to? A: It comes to 6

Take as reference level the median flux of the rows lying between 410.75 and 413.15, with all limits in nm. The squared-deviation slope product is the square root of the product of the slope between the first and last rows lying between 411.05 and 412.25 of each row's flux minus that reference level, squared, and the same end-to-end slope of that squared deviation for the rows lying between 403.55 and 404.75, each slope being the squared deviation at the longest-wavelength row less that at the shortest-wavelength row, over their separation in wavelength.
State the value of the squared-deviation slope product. 0.2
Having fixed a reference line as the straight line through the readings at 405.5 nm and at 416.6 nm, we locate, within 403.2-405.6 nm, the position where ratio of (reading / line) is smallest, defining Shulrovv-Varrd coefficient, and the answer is 403.4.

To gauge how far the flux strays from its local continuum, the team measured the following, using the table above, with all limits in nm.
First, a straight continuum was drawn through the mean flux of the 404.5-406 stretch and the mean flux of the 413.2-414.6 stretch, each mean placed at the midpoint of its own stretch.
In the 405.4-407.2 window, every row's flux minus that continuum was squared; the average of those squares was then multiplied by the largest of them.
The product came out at 0.10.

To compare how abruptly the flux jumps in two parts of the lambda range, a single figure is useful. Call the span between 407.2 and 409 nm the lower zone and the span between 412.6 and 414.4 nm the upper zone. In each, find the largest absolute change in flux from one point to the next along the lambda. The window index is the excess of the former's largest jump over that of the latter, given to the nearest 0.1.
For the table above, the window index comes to 1.2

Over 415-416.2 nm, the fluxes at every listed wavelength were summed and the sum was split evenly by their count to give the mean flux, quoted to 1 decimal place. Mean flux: 6.4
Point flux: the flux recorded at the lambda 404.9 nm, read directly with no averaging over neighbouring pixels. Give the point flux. 5.877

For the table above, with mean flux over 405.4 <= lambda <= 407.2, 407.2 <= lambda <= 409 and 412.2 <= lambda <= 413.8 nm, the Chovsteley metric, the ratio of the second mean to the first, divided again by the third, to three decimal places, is 0.162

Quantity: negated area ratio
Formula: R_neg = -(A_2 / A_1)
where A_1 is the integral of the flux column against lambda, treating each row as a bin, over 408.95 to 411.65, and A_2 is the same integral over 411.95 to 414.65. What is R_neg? -0.980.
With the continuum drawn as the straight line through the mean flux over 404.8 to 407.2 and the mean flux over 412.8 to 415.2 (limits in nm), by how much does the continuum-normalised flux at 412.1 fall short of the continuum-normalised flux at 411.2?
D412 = 0.13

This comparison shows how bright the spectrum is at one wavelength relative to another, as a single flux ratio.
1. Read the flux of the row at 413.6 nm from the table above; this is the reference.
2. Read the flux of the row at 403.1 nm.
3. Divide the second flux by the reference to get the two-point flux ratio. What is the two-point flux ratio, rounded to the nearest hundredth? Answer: 0.92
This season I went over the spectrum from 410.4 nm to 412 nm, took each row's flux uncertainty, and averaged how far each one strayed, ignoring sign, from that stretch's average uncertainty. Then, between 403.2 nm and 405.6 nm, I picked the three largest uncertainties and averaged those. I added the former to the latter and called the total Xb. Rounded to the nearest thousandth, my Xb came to 0.679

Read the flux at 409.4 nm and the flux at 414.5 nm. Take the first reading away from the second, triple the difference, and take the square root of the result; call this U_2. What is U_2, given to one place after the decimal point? 1.8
